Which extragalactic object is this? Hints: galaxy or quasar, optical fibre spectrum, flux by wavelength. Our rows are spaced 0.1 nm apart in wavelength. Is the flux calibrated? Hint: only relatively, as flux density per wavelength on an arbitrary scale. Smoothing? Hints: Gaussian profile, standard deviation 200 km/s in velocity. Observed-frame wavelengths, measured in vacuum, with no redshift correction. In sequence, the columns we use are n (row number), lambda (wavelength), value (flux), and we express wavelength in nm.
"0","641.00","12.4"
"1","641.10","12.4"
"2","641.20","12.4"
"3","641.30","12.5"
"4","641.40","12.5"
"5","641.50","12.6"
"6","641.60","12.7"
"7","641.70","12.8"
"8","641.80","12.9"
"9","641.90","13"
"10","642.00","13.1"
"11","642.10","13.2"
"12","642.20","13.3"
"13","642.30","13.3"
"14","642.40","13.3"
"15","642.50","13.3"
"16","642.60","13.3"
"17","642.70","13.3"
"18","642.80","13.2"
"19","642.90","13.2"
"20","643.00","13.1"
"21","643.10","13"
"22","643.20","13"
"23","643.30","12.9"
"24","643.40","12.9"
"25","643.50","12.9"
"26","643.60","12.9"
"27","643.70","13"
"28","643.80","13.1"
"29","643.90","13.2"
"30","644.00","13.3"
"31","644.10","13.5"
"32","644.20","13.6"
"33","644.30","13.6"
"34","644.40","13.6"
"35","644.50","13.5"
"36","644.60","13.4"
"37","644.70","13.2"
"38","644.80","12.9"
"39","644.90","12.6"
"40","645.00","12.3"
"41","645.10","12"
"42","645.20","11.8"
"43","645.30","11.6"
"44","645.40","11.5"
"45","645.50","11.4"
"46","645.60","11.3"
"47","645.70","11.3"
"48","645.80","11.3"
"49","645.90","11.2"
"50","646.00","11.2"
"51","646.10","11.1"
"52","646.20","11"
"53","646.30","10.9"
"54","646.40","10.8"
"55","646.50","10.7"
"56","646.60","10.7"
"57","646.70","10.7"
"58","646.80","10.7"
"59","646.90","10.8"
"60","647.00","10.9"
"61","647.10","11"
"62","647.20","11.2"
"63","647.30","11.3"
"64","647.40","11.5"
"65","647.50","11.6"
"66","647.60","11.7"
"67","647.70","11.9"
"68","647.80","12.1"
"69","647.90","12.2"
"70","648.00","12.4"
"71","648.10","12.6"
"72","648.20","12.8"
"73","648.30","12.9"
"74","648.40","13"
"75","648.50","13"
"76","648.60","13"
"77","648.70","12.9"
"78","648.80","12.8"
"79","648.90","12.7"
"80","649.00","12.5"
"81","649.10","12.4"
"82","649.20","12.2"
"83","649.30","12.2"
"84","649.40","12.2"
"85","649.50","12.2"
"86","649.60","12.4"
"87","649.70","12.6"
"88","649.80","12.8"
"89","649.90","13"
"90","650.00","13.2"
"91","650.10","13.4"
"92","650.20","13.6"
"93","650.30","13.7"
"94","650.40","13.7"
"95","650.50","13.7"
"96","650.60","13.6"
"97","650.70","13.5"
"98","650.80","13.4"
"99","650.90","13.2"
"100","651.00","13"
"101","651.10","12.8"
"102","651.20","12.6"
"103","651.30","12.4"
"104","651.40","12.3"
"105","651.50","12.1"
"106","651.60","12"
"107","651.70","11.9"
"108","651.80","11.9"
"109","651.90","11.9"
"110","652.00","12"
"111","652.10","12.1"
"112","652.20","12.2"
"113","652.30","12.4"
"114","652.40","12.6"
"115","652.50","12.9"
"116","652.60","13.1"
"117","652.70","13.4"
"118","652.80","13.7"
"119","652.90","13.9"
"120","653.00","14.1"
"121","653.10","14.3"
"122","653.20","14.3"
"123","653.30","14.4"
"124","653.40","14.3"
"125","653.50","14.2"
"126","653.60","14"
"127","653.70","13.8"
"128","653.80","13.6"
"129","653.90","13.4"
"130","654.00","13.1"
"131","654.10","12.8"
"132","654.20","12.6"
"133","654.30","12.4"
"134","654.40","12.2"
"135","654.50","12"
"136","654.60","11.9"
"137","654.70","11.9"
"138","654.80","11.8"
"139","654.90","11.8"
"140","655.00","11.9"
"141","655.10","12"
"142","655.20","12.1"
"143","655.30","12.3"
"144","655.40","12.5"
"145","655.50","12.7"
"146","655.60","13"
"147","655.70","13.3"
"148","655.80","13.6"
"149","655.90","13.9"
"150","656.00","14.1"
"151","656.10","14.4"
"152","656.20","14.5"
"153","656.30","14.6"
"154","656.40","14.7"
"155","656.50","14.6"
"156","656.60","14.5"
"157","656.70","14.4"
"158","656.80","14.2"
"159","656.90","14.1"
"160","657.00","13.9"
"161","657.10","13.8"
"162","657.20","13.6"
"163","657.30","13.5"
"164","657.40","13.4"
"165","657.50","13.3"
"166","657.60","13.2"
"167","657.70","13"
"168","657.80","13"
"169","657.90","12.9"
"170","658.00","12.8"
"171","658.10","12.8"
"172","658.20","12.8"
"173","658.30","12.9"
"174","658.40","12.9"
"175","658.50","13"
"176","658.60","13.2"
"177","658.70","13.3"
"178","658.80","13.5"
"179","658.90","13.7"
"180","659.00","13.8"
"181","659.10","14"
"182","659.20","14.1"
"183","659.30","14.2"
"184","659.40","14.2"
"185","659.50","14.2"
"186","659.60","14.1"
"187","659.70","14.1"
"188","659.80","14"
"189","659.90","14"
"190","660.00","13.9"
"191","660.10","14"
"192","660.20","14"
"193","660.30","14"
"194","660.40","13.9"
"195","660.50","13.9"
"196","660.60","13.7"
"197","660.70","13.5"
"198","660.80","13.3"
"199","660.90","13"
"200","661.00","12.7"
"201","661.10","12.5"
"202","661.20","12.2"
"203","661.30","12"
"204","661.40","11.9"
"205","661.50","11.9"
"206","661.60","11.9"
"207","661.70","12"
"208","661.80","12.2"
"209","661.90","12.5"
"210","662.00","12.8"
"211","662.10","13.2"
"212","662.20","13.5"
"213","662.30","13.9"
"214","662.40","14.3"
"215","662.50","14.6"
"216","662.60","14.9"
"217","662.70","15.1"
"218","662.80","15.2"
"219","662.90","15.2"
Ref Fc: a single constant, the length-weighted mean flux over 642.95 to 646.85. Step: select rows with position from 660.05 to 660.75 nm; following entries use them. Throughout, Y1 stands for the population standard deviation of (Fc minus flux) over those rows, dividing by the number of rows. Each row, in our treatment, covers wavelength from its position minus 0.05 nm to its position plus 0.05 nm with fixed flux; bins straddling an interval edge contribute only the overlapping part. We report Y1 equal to 0.18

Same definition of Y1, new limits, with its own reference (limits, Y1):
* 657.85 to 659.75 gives 0.56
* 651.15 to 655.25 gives 0.88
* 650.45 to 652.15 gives 0.64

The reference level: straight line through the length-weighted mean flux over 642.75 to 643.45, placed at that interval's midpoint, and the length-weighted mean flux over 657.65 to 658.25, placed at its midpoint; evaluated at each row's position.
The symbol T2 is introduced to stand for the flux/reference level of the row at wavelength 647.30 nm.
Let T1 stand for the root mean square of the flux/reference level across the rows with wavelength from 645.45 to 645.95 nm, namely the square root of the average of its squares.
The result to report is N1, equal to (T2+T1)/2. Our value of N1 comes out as 0.87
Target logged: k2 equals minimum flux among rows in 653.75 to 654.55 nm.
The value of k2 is 12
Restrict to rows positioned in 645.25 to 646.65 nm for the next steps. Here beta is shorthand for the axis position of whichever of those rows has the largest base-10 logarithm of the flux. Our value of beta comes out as 645.30 nm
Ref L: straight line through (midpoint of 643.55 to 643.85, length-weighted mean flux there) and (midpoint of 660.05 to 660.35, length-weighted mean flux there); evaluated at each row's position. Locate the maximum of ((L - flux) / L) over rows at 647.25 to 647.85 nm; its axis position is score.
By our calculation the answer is 647.30 nm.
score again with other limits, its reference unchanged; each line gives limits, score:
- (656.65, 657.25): 657.20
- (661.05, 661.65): 661.60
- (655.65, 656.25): 655.70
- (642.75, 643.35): 643.30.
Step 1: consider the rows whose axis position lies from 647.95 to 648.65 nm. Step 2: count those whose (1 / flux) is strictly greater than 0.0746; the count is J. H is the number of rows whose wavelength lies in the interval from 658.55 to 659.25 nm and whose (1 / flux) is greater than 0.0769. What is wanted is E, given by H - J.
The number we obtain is -7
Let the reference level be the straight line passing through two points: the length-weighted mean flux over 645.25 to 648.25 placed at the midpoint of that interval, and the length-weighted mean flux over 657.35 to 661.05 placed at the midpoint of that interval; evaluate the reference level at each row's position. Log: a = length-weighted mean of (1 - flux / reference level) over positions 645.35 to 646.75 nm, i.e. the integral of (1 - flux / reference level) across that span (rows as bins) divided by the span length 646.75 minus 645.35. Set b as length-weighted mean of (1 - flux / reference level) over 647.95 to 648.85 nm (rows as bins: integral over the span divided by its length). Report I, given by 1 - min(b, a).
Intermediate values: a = 0.02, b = -0.10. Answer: 1.10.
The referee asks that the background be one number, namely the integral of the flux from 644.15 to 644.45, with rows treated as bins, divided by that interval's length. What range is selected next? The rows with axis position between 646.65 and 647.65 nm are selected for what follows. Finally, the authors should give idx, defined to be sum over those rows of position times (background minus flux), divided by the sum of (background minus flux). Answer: 647.11 nm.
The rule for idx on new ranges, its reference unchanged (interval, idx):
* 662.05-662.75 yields 662.61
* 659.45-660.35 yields 659.86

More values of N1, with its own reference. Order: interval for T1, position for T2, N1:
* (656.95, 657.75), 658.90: 1.05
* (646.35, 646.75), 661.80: 0.89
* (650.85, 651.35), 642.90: 1.00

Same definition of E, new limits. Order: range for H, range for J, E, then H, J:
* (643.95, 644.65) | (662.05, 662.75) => -1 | 0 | 1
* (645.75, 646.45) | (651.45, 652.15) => 0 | 7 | 7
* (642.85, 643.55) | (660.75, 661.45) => -2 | 5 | 7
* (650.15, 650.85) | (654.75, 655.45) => -7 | 0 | 7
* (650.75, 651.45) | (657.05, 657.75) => 1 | 5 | 4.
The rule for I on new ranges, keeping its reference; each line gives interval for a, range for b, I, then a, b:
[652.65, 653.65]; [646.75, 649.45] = 1.13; -0.13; -0.04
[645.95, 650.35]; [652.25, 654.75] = 1.06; -0.04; -0.06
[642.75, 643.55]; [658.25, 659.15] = 1.21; -0.21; 0.01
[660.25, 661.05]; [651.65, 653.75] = 1.06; 0.02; -0.06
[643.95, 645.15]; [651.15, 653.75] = 1.19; -0.19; -0.05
